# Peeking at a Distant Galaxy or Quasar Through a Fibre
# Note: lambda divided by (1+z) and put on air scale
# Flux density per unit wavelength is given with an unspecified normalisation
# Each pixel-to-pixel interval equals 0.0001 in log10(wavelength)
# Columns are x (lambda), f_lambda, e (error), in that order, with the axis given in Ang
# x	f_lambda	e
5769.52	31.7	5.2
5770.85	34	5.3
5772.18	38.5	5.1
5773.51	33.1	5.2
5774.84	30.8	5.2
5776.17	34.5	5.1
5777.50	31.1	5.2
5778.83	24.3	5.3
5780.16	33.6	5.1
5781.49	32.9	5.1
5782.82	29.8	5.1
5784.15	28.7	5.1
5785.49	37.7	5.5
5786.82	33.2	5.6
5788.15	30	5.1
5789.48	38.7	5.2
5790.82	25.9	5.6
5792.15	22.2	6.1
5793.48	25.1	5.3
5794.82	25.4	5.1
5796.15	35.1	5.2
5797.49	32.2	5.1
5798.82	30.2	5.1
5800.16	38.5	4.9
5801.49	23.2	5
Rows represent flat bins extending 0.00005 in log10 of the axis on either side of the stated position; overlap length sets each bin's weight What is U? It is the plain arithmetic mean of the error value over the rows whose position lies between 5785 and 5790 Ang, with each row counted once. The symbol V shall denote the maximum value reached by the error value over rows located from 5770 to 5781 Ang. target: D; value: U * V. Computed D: 28.4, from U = 5.35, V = 5.30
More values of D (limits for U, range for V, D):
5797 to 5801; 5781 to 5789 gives 28.2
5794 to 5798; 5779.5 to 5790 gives 28.7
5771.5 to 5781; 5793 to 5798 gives 27.4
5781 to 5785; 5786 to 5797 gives 31.1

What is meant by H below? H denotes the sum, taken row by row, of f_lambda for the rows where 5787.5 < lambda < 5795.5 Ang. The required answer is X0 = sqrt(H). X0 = 12.9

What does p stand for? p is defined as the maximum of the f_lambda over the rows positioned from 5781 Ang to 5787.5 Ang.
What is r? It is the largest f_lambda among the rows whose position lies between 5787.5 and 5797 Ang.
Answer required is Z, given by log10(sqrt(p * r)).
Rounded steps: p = 37.7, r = 38.7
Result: 1.58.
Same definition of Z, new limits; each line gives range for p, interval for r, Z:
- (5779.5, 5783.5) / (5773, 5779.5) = 1.53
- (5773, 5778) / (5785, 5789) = 1.56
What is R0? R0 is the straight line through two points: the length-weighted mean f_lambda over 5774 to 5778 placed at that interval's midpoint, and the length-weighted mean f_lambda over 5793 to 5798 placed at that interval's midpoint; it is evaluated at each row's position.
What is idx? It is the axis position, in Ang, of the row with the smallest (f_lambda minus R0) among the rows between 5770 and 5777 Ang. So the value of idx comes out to 5774.84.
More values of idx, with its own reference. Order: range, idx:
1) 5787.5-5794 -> 5792.15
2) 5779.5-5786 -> 5784.15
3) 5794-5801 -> 5794.82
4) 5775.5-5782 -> 5778.83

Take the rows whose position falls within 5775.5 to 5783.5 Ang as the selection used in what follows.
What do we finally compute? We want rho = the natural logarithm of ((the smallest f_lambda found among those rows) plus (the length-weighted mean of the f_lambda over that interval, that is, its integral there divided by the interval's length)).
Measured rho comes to 4.01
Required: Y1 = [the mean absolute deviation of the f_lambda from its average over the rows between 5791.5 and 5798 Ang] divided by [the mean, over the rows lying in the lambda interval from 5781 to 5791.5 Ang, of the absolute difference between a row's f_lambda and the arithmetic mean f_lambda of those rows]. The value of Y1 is 1.3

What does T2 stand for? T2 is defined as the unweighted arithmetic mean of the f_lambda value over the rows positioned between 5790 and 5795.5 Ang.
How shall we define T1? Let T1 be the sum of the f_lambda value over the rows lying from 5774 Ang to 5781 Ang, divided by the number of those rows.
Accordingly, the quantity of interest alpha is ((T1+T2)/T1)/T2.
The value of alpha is 0.073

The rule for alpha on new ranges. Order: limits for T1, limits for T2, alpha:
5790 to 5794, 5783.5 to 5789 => 0.072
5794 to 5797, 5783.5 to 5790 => 0.063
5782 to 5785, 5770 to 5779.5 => 0.065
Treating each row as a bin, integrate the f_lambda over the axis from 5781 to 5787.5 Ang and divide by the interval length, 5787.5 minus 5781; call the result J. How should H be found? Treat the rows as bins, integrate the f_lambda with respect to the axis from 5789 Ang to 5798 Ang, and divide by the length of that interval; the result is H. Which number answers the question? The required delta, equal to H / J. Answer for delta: 0.89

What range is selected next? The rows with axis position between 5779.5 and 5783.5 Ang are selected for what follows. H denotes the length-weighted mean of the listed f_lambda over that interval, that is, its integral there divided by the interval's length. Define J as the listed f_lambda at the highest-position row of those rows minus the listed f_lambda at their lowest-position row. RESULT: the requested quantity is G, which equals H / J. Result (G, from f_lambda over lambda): -8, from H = 32.1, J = -4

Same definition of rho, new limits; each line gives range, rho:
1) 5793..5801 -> 4.03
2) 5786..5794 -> 3.94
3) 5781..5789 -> 4.11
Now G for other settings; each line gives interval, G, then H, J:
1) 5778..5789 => 6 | 31.4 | 6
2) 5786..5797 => 16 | 29.6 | 2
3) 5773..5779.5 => -3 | 30.7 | -9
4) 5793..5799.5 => 6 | 29.7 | 5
